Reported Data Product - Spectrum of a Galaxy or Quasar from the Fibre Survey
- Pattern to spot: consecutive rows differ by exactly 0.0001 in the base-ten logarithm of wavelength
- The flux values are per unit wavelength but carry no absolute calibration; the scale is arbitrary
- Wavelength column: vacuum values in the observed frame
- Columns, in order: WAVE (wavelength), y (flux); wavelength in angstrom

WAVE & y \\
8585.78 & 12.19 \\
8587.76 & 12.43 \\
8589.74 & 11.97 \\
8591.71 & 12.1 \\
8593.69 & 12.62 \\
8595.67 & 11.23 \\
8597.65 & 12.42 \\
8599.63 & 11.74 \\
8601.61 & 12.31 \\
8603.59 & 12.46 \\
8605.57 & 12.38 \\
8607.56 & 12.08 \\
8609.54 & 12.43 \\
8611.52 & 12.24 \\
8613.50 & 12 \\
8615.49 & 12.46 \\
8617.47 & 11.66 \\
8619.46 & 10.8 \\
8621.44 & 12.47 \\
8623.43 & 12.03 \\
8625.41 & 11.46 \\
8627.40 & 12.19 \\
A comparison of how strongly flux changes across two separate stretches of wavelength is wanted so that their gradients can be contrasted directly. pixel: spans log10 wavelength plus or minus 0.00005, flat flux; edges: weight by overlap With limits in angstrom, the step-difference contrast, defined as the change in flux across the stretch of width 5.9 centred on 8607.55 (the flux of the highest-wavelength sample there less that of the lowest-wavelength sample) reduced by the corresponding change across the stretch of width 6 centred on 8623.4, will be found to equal 1.1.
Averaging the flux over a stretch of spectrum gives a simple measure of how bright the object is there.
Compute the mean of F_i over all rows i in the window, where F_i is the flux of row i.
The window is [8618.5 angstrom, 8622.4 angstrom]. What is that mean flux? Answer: 11.6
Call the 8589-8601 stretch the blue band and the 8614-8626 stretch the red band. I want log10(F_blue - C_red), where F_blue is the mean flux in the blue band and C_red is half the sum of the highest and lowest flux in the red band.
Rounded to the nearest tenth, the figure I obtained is -0.4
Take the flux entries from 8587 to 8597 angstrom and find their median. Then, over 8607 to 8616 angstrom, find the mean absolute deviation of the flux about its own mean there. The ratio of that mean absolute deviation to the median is 0.013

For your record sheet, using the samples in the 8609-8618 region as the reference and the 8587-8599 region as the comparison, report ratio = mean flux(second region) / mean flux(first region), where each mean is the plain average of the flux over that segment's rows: 1.00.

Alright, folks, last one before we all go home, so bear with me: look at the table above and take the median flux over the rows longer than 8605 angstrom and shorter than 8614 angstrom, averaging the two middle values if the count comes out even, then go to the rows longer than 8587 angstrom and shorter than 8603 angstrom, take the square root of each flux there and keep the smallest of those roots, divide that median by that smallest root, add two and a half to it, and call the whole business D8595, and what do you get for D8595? 6.15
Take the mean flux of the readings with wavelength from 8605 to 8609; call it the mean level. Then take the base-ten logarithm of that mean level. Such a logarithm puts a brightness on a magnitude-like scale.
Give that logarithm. 1.09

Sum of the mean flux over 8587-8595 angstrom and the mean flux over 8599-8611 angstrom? 24.5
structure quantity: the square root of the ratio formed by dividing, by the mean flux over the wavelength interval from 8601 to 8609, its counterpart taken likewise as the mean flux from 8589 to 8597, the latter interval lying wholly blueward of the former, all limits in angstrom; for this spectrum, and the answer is 0.99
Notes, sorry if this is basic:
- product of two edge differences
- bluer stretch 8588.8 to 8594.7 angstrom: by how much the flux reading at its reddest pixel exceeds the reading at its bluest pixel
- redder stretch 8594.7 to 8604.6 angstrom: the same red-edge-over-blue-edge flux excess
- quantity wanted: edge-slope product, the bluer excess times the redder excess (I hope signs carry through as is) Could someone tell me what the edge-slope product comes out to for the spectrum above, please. 0.80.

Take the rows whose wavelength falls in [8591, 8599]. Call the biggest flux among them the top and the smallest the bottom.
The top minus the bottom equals 1.4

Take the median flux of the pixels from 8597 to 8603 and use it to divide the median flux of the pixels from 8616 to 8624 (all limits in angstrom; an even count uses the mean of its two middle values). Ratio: 0.96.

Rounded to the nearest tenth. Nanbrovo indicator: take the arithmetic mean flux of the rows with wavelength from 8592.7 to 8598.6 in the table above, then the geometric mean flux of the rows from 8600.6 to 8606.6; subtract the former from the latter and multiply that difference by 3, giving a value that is 0.9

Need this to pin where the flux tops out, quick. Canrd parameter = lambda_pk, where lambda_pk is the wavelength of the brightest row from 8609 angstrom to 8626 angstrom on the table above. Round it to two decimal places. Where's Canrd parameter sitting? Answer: 8621.44 angstrom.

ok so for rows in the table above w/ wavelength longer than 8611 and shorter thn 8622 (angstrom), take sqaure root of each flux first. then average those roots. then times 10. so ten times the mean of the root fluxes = 34.5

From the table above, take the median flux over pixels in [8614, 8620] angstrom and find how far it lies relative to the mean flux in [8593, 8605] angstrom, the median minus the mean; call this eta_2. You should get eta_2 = -0.47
